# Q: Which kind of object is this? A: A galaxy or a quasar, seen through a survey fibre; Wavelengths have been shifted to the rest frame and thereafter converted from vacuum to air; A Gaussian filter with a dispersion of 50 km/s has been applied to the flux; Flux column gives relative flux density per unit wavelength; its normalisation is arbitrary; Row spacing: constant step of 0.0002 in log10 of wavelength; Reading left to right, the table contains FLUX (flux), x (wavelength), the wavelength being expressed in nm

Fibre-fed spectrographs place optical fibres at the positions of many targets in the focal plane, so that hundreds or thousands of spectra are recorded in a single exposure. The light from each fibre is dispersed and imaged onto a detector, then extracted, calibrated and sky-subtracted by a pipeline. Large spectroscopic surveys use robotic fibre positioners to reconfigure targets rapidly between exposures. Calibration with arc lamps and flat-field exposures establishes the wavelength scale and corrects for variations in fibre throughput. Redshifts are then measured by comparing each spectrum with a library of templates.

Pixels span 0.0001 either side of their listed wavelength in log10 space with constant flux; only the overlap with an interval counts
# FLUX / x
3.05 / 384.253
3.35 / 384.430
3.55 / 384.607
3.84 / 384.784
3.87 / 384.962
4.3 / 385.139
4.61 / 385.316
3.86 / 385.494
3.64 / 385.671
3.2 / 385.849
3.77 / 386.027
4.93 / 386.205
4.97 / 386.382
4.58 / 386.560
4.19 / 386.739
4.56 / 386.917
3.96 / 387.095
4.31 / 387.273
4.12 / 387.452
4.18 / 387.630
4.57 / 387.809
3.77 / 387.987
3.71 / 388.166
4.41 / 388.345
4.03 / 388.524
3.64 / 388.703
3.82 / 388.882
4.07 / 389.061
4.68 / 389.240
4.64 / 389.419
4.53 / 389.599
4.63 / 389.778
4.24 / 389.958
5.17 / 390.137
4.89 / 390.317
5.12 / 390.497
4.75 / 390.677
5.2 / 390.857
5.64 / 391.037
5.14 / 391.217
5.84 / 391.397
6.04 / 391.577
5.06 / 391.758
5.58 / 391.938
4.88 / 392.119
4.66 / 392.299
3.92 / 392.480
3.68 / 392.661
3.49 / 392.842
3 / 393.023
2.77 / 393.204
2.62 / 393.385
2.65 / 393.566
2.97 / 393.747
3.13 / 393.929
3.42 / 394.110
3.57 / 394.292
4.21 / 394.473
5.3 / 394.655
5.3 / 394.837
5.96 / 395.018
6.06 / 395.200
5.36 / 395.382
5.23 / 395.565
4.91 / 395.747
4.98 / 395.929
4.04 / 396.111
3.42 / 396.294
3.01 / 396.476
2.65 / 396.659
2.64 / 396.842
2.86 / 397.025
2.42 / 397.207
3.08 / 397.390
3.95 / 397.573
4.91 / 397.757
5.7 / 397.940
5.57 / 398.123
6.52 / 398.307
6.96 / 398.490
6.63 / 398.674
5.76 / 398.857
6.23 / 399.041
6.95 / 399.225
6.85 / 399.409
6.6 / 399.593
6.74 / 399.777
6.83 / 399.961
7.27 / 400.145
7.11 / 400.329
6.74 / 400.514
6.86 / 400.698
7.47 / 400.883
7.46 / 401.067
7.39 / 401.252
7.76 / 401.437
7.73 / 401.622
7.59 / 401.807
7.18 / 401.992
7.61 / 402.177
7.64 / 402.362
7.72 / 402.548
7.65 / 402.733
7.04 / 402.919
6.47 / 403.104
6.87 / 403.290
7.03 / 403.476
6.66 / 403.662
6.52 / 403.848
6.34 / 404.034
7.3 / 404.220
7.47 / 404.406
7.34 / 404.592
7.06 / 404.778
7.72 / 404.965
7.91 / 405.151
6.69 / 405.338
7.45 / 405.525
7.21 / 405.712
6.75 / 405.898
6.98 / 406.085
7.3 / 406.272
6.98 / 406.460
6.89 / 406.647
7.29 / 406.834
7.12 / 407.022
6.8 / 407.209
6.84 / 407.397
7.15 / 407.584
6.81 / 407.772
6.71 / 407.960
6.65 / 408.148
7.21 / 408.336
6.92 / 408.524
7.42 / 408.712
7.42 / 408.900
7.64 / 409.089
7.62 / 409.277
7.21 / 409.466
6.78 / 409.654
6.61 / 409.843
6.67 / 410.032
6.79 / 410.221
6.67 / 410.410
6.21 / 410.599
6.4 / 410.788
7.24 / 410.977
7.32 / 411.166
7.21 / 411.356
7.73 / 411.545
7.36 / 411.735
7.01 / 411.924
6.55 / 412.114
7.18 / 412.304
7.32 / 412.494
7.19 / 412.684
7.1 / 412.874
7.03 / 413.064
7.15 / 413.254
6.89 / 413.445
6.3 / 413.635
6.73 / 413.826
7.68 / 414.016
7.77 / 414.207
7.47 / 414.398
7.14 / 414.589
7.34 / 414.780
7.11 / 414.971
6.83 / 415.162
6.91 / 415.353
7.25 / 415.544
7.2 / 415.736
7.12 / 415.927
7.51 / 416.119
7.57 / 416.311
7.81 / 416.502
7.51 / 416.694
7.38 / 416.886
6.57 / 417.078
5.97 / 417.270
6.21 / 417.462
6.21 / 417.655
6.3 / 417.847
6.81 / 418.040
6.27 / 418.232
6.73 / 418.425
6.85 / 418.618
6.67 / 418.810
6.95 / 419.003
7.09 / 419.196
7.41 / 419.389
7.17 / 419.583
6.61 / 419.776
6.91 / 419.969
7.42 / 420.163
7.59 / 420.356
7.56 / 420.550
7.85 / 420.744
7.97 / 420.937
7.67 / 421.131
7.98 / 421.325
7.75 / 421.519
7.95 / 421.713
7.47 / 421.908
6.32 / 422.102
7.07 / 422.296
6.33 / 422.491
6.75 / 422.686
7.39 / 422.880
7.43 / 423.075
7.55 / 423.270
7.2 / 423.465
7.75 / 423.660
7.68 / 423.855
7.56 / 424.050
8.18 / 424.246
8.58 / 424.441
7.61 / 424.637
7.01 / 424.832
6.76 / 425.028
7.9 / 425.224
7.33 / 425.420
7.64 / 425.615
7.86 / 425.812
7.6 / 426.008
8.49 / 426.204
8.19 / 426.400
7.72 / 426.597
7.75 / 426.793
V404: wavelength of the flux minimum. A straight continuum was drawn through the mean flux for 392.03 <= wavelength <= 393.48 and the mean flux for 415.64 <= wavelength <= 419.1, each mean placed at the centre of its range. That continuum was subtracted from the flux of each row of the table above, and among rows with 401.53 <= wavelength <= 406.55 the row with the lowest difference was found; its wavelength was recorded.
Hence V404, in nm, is 404.034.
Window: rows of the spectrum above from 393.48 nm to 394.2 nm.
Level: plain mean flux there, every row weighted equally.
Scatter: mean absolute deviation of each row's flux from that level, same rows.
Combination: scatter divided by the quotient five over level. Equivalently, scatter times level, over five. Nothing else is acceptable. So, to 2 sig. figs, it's 0.14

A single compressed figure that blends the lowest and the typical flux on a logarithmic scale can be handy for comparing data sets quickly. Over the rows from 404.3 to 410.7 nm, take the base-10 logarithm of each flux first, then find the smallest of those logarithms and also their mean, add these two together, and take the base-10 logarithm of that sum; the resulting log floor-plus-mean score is 0.215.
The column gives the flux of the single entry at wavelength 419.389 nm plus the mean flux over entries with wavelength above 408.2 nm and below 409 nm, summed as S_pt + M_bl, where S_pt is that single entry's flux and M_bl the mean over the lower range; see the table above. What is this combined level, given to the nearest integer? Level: 15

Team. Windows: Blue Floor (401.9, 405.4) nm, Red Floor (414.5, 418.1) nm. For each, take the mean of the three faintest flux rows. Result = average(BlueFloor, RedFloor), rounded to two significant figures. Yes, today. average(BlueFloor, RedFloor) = 6.3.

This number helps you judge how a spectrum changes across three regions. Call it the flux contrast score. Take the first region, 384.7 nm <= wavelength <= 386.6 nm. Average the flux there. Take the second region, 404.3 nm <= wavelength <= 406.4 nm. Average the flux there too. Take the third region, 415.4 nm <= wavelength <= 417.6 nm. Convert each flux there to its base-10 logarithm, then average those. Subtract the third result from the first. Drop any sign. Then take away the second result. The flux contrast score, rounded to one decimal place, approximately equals -4.0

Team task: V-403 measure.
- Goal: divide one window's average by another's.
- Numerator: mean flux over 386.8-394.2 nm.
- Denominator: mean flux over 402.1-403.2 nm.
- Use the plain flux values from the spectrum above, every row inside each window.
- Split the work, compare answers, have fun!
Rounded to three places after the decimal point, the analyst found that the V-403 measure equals 0.582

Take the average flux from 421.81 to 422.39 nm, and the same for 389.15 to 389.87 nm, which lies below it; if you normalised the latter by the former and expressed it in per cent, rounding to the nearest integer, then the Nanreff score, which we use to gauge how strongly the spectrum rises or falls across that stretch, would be 66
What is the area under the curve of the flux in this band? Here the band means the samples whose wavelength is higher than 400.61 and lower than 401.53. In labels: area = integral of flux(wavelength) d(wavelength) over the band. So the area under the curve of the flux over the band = 6.8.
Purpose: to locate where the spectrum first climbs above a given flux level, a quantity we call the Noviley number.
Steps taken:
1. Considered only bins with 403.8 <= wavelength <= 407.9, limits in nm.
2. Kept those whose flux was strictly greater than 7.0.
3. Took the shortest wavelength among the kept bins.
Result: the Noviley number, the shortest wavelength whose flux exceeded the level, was 404.220 nm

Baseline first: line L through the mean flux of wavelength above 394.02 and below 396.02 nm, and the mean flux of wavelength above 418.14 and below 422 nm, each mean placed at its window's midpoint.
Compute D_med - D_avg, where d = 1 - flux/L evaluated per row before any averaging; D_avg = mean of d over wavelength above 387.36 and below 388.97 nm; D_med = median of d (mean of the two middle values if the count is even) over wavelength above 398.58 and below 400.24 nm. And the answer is -0.32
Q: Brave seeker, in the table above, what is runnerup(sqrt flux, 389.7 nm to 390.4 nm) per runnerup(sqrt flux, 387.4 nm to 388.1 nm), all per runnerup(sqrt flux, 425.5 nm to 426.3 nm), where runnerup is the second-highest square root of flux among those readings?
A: 0.39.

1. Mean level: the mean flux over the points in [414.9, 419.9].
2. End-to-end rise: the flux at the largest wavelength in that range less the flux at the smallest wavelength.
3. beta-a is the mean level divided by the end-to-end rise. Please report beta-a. -14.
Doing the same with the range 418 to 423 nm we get 12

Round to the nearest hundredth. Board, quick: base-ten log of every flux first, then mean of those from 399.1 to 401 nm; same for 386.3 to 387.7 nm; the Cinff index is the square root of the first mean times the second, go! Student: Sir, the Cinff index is 0.73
